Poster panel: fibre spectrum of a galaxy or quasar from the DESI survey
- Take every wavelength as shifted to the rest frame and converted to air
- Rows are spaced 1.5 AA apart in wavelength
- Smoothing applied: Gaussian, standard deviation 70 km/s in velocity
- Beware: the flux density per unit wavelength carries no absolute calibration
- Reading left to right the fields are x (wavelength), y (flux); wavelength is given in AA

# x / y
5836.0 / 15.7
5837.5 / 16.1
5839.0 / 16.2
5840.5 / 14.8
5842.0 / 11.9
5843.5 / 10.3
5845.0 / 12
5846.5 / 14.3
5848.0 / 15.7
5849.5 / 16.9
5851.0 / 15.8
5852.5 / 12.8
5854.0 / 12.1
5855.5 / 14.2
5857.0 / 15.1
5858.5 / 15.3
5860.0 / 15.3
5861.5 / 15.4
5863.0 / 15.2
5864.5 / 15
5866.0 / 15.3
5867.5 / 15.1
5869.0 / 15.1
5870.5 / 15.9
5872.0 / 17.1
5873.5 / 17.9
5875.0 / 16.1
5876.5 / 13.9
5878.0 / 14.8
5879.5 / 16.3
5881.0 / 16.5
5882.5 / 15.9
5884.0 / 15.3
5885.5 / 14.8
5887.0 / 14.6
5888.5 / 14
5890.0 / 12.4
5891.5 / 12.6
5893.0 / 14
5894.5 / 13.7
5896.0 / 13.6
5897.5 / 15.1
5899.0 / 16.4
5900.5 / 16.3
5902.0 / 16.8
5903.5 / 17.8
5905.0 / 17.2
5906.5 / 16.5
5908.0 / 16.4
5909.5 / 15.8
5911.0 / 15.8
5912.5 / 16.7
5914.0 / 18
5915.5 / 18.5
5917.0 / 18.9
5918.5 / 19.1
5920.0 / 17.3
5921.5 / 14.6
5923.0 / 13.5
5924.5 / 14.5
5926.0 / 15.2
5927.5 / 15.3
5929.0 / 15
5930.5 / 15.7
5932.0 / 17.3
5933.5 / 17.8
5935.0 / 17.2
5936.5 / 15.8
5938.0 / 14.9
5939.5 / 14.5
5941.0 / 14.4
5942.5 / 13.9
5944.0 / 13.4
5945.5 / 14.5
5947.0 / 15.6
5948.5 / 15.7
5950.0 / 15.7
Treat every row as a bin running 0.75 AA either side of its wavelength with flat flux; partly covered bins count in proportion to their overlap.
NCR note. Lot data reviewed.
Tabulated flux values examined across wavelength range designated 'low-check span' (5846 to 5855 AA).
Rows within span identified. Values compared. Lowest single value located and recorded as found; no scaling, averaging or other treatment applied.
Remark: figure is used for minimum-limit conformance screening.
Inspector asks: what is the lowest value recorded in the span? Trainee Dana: 12.1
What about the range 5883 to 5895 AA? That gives 12.4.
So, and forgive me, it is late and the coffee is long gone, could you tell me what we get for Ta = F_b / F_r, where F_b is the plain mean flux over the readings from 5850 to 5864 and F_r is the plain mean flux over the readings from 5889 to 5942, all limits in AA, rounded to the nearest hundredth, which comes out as 0.92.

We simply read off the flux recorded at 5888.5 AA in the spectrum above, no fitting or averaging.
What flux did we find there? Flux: 14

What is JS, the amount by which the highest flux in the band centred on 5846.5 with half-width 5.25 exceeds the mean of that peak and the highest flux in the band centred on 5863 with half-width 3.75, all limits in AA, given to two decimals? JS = 0.75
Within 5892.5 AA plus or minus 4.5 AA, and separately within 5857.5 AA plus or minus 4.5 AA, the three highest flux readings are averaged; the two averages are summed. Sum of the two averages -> 29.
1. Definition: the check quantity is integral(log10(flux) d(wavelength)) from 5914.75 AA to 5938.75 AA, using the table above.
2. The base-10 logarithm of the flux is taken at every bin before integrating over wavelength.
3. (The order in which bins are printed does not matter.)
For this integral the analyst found 29.0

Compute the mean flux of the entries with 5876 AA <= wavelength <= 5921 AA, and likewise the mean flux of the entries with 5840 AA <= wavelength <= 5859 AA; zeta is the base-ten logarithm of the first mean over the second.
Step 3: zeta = 0.06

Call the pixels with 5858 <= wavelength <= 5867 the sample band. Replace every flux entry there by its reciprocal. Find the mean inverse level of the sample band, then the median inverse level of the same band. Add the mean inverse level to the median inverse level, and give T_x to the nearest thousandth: 0.131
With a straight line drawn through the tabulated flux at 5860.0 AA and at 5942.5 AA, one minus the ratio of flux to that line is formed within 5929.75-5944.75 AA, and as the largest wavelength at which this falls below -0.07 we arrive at 5936.5 AA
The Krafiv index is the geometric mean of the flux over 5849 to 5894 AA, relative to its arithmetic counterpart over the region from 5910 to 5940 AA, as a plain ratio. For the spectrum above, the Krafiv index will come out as 0.92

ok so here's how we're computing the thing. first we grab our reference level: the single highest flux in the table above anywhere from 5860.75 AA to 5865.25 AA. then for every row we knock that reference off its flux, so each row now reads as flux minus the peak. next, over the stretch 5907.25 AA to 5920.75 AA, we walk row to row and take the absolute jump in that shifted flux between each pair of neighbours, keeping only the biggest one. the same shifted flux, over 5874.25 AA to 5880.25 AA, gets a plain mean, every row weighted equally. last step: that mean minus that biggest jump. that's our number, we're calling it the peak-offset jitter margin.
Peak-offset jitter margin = -1.9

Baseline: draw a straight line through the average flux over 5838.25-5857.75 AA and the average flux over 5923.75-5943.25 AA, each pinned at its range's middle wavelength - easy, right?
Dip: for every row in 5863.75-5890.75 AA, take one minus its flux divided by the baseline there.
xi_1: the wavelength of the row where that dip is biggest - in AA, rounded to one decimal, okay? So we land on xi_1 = 5890.0 AA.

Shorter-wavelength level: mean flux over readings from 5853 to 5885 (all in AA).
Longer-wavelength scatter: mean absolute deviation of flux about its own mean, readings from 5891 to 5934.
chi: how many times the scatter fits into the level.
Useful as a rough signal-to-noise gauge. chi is 11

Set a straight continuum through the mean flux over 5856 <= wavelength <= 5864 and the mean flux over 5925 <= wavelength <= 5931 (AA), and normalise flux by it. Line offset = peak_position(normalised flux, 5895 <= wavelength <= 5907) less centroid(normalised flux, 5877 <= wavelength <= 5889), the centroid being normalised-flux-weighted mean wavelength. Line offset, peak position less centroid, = 20.4 AA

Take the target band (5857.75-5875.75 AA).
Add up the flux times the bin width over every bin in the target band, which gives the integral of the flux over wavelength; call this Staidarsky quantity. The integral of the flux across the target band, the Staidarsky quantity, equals 283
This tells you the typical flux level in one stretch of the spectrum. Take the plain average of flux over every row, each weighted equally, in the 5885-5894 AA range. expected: 13.7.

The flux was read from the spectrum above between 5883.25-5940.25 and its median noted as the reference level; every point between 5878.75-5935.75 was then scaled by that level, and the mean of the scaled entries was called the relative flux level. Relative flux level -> 1.01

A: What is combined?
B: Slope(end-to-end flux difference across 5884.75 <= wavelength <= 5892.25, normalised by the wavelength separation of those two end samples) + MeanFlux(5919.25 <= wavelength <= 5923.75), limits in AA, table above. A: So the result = 15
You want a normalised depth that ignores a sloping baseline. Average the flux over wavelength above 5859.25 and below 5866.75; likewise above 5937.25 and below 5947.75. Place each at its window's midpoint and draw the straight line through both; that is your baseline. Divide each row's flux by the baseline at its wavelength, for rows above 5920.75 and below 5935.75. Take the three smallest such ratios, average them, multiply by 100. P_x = 97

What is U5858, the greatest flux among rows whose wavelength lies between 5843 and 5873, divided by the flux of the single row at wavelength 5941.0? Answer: 1.19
